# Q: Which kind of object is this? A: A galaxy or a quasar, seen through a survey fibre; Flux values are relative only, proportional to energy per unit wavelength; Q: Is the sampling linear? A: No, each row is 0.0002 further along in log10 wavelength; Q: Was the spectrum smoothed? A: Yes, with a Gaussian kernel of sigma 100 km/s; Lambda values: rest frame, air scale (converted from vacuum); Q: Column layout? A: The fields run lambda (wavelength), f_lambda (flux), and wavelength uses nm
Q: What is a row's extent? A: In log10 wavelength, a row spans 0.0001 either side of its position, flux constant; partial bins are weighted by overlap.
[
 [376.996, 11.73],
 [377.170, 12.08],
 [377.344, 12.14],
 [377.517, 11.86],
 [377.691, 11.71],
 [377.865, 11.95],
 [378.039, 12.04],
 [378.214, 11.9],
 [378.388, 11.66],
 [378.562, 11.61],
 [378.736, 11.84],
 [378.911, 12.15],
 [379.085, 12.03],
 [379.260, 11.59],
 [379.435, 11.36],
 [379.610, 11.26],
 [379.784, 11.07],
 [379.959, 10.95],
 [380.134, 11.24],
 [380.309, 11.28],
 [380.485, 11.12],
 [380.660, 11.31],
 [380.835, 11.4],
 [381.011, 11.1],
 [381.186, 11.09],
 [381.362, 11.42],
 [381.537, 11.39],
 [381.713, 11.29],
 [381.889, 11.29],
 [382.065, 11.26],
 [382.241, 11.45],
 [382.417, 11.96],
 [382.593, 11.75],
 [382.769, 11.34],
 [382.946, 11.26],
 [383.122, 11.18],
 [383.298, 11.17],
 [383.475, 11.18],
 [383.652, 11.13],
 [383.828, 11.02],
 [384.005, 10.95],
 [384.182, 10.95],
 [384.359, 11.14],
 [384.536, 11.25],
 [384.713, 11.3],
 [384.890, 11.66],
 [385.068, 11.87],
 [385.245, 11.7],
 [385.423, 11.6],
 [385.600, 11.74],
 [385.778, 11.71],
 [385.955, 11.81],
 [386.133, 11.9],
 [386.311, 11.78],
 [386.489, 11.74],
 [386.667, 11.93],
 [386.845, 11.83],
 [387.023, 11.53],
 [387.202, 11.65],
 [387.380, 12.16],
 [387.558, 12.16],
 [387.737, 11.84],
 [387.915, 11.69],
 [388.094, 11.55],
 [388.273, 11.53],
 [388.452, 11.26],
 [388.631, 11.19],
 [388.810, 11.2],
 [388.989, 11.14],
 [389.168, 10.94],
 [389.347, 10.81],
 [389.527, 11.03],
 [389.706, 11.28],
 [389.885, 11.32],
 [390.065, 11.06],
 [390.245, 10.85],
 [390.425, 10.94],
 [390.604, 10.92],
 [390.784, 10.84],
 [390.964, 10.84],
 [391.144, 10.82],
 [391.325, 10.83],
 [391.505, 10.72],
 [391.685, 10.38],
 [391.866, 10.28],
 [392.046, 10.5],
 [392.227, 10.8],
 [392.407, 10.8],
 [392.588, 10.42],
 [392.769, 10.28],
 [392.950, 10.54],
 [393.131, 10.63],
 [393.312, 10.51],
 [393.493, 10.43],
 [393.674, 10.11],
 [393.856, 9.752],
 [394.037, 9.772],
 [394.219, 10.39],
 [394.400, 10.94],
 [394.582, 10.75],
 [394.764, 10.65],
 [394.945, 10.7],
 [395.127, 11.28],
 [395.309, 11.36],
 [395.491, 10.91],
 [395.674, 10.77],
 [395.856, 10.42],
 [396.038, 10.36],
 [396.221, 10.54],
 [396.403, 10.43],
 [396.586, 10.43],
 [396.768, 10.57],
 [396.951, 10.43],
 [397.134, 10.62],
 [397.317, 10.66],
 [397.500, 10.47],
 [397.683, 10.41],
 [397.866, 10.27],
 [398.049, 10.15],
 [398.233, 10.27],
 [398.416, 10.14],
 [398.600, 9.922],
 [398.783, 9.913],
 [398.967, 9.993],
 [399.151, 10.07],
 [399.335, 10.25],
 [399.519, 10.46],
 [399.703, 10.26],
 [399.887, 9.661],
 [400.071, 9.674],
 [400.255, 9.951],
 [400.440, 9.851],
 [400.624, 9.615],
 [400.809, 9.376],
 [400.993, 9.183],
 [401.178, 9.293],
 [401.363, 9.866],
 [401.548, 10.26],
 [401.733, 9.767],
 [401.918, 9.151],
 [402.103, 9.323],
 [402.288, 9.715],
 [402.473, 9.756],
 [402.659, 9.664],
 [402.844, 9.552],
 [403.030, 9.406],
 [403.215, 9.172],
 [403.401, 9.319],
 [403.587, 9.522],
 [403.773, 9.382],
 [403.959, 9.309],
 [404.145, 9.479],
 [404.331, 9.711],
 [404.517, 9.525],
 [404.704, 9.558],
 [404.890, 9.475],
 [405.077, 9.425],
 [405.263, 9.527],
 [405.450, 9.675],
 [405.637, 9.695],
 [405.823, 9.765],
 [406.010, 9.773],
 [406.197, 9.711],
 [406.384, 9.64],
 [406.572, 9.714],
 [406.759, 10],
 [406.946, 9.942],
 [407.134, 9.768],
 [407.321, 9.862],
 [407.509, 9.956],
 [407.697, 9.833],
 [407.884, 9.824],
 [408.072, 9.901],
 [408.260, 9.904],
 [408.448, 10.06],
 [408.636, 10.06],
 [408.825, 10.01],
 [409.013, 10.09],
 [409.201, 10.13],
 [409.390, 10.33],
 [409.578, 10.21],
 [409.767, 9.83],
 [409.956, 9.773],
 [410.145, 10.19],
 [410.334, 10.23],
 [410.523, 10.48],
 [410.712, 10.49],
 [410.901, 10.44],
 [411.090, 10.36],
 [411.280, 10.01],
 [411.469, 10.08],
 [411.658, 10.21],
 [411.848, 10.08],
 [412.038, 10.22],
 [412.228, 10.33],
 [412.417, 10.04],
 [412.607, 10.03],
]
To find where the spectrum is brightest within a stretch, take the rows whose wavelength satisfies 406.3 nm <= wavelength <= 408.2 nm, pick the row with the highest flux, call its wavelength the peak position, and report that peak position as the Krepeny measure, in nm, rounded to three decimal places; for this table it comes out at 406.759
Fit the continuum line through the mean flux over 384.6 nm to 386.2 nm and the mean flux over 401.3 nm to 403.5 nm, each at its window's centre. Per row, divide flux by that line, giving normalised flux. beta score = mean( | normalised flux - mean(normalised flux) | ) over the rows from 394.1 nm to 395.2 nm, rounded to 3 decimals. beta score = 0.021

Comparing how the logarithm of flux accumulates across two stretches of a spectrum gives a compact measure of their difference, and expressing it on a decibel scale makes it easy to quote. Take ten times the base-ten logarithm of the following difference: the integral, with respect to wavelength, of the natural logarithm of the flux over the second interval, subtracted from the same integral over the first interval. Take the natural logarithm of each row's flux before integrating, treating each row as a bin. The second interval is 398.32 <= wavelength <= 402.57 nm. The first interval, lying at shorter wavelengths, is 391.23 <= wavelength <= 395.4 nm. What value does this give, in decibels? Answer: -9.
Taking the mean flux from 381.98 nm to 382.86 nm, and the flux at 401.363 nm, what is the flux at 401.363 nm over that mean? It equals 0.854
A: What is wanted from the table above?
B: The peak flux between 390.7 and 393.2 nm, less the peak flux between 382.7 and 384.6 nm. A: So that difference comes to -0.50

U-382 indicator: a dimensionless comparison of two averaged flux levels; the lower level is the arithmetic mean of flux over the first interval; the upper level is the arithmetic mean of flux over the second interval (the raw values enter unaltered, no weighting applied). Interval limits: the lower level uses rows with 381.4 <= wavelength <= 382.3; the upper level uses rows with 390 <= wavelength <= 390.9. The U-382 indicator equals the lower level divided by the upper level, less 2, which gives -0.96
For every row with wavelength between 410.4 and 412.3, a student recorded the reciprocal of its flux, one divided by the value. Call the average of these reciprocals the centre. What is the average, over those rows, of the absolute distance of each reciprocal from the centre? 0.0014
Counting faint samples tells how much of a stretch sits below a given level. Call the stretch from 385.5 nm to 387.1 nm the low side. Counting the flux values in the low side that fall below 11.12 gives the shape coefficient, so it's 0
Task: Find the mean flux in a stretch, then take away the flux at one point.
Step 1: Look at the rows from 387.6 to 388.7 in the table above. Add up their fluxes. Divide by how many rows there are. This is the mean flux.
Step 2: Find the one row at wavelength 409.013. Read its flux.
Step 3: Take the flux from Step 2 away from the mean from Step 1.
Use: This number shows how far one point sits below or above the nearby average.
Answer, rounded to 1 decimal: 1.4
